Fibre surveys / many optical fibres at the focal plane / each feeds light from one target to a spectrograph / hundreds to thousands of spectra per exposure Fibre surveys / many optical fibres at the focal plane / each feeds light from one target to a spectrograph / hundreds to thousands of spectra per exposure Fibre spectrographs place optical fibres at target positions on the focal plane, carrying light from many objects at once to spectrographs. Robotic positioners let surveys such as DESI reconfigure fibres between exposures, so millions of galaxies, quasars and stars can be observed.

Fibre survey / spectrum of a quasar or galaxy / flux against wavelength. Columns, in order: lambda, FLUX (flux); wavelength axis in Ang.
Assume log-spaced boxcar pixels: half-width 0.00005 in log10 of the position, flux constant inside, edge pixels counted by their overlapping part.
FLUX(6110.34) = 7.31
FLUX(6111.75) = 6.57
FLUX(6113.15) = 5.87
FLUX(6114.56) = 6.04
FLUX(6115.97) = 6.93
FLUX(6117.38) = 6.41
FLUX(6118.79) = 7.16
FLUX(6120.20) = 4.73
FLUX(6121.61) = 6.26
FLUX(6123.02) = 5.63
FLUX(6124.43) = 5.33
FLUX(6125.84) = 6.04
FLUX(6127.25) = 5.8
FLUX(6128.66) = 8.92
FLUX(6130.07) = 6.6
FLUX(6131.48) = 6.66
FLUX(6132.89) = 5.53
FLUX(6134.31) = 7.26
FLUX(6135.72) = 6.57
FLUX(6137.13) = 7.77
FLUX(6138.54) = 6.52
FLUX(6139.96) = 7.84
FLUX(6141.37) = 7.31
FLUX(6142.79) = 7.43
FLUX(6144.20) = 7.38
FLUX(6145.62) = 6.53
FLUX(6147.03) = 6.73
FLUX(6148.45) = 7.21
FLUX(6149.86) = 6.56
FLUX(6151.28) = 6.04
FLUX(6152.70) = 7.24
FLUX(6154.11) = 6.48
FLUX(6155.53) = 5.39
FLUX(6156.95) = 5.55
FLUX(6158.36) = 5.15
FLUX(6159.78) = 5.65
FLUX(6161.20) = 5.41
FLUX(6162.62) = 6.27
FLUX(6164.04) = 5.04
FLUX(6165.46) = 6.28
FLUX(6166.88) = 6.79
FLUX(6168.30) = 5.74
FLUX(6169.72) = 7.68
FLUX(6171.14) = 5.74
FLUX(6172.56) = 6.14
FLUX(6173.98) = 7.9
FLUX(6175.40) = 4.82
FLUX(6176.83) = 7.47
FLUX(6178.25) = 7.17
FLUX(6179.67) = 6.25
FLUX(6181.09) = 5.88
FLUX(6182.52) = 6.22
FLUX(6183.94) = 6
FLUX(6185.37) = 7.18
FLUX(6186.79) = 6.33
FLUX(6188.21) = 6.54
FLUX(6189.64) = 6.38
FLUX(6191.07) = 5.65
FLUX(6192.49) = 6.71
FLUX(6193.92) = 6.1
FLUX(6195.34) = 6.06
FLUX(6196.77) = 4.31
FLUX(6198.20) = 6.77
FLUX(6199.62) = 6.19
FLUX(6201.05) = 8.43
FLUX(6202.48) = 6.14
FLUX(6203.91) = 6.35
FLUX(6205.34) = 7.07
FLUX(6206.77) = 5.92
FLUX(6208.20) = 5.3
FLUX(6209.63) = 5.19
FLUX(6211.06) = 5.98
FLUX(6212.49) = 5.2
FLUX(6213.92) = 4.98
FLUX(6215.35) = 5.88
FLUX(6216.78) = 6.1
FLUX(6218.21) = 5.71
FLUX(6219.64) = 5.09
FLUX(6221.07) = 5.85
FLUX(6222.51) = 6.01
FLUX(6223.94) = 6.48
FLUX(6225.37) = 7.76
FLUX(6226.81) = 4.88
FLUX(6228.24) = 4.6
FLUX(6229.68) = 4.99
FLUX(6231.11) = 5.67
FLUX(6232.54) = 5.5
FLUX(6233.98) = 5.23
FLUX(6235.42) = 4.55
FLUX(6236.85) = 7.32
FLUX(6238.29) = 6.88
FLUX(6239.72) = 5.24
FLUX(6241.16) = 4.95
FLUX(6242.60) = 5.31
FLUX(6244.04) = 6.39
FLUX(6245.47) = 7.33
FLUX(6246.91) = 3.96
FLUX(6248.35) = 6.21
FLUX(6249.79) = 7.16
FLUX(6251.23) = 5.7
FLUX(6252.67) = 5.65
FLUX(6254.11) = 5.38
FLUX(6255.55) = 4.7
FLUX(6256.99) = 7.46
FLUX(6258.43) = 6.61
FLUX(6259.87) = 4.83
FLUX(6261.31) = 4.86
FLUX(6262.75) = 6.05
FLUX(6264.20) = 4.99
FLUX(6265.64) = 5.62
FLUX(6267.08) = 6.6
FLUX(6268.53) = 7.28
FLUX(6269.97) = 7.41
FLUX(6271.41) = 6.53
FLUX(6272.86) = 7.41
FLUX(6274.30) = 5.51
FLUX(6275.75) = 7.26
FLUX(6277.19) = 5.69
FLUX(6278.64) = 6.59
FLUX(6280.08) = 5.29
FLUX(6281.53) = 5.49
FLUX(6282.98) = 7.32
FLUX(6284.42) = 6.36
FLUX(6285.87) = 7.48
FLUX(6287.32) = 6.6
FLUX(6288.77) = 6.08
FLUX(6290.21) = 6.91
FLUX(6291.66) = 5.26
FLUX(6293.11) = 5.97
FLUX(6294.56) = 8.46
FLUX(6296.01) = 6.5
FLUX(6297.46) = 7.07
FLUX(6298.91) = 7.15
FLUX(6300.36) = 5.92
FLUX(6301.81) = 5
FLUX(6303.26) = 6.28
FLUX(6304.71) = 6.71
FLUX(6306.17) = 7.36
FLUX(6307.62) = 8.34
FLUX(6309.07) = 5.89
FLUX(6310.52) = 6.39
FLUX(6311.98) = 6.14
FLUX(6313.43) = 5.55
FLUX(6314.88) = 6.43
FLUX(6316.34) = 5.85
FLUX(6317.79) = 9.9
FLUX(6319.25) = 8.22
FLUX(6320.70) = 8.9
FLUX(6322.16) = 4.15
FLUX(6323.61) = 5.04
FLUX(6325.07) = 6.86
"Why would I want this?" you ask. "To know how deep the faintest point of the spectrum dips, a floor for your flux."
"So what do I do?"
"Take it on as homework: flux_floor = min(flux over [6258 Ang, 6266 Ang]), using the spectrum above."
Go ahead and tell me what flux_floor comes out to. 4.83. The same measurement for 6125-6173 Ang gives 5.04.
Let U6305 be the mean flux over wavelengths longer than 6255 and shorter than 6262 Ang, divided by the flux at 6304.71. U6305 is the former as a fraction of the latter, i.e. 0.85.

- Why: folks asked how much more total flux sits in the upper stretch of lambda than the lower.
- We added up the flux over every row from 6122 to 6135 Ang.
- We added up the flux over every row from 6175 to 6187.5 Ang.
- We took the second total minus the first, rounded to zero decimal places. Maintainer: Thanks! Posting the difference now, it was 0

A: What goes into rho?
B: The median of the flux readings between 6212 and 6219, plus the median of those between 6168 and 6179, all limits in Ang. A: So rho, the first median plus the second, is 12.4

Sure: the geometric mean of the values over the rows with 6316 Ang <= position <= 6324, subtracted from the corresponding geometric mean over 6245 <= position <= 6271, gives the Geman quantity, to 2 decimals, -0.78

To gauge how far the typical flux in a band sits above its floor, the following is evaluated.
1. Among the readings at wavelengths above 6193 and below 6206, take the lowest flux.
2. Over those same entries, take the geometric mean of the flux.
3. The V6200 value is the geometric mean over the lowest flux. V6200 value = 1.46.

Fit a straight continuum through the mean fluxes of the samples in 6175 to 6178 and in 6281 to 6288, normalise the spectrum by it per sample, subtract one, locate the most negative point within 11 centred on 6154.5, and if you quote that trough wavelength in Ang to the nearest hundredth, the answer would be 6158.36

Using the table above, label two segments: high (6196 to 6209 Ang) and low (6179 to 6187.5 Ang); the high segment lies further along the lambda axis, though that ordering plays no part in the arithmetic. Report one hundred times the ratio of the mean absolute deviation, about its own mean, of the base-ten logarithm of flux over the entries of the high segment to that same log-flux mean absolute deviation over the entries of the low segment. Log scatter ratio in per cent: 275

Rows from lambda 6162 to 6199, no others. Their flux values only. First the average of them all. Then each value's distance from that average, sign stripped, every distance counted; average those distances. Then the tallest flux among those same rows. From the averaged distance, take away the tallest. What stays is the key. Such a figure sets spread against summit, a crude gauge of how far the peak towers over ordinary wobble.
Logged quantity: -7.3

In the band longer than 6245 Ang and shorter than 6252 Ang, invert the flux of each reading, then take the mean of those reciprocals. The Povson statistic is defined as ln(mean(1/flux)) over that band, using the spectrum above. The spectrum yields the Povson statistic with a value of -1.75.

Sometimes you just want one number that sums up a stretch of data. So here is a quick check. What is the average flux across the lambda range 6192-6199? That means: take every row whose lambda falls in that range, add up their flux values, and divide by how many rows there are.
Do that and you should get 6.0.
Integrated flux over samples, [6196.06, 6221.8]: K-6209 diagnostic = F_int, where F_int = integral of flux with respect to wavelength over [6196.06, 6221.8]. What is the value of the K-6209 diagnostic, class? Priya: 152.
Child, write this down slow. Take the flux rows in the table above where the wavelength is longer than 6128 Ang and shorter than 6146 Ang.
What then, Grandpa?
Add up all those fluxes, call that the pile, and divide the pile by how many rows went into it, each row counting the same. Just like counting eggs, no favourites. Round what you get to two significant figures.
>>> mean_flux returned 7.1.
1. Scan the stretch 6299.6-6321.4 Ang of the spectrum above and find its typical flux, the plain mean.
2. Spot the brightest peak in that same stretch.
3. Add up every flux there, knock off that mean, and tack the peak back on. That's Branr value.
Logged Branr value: 106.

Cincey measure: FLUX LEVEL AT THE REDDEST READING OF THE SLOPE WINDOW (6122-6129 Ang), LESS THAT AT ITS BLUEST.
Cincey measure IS 3.3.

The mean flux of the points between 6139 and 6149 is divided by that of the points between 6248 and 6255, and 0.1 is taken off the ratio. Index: 1.10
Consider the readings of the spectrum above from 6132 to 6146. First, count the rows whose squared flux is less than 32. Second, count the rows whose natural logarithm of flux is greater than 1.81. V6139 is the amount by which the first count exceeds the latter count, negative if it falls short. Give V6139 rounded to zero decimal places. -8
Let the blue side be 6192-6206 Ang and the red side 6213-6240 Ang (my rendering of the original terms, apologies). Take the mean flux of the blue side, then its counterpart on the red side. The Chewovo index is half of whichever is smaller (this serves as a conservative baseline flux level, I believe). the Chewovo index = 2.86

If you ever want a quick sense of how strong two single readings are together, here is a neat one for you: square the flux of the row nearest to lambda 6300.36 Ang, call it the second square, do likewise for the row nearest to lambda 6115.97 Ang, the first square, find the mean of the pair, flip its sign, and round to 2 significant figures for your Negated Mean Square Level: -42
